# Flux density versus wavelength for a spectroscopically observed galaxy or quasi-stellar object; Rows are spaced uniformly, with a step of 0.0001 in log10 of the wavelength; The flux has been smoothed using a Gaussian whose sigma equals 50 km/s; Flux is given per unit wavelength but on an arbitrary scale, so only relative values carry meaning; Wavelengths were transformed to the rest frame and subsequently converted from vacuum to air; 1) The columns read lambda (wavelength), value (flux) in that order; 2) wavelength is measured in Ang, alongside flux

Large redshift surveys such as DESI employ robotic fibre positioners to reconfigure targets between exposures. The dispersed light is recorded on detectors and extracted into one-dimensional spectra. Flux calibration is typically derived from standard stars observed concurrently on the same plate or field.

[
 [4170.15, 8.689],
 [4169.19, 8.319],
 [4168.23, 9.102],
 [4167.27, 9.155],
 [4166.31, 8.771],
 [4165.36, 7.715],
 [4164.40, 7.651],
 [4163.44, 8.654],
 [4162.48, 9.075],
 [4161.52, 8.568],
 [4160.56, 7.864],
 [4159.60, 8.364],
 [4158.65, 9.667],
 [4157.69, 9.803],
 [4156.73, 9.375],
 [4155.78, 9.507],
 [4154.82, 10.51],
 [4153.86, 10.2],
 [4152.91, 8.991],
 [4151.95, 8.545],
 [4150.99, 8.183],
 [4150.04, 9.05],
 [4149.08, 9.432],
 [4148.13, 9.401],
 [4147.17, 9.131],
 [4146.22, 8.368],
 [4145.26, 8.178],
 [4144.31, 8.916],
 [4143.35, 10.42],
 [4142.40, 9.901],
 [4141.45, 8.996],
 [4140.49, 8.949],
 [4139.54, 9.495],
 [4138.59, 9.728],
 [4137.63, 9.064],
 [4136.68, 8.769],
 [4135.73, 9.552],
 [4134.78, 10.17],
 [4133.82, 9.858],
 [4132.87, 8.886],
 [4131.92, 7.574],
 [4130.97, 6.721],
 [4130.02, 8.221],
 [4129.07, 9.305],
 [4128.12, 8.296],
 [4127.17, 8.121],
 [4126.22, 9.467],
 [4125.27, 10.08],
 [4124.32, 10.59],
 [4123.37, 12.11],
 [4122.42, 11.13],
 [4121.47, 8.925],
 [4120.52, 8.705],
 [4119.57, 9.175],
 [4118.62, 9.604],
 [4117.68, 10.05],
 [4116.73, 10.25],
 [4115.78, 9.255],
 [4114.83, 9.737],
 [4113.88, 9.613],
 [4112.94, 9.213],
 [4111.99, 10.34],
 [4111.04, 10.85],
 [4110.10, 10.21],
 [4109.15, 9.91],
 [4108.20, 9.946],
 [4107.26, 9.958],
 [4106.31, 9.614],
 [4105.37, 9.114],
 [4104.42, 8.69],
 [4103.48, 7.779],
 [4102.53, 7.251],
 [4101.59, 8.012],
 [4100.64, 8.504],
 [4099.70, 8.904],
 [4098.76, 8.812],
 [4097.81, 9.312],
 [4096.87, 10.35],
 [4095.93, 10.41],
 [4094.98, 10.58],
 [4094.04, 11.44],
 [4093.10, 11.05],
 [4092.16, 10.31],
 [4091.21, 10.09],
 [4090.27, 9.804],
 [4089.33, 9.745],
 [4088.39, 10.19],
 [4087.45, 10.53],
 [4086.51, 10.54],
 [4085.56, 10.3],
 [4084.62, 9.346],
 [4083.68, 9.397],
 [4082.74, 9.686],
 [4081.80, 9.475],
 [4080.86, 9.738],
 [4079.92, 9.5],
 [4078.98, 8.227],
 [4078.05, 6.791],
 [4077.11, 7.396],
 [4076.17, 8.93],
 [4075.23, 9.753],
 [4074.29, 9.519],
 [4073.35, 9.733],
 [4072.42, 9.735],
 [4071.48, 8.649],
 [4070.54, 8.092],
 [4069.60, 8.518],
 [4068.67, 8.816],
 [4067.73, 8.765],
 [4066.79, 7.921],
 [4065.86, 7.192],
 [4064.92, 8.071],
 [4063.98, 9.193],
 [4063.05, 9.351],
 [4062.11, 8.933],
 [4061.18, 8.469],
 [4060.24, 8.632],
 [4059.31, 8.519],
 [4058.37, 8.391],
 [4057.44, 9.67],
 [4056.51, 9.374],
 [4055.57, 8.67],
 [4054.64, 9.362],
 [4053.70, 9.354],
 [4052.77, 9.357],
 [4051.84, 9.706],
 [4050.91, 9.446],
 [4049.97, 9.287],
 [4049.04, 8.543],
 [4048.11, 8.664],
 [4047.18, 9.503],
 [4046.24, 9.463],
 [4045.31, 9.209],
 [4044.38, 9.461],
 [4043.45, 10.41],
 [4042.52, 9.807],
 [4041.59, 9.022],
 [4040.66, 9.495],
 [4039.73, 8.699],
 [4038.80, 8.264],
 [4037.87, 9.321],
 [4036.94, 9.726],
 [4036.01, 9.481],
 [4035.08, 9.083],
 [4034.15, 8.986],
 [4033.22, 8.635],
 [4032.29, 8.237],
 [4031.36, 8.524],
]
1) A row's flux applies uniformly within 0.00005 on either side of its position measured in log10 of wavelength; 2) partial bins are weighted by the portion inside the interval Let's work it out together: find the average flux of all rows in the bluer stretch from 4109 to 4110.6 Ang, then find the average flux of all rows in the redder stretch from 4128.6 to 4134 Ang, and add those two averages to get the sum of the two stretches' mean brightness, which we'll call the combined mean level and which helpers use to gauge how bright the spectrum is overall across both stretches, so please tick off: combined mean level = 18.5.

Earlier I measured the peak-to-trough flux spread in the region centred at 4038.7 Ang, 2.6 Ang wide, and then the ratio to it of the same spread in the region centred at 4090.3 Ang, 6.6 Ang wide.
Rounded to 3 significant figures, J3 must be 1.23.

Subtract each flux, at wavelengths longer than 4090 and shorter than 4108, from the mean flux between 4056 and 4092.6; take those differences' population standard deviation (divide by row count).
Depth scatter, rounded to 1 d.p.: 1.1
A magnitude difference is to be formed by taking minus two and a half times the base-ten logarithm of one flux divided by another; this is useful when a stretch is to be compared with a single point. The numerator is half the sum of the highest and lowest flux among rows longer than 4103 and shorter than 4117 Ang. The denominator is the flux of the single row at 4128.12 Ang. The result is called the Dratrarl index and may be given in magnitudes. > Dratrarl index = -0.13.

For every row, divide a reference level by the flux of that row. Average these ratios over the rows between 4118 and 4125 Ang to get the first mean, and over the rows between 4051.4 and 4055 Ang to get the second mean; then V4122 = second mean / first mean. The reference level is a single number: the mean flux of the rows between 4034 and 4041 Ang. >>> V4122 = 1.05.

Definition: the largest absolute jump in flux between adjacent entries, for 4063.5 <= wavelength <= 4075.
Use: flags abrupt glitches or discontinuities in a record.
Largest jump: 1.12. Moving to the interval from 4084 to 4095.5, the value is 0.95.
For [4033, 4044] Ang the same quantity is 1.06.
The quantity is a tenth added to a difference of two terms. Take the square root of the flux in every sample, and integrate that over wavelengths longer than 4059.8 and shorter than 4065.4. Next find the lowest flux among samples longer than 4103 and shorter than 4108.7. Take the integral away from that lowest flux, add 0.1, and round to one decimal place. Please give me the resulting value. -8.7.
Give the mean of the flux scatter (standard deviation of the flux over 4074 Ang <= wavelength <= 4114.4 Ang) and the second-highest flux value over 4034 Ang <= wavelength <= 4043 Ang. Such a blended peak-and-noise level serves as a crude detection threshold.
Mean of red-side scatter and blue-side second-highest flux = 5.37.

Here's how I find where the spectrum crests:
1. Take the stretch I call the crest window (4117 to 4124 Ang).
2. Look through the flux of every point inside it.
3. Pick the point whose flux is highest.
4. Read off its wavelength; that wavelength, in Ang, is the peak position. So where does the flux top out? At 4123.37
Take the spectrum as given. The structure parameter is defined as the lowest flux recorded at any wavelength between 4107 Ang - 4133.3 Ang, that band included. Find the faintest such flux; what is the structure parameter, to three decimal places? 6.721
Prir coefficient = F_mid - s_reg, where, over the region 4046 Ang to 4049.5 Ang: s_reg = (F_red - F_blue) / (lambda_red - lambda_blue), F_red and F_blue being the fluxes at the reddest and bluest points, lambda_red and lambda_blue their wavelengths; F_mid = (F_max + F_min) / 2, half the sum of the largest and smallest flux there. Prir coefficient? 9.4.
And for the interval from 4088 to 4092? 10.0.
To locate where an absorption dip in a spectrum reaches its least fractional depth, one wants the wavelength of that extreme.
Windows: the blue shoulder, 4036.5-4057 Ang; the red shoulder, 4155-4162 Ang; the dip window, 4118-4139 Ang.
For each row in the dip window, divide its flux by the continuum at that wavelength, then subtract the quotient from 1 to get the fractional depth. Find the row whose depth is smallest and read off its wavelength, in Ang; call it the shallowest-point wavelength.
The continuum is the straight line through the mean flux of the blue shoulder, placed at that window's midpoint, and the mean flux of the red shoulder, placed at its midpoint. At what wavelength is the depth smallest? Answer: 4123.37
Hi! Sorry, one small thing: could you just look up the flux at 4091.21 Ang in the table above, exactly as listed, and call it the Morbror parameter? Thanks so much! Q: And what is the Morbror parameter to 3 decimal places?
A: 10.090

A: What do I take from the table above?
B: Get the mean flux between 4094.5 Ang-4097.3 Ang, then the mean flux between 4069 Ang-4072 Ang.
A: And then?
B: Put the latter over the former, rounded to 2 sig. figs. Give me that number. 0.81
